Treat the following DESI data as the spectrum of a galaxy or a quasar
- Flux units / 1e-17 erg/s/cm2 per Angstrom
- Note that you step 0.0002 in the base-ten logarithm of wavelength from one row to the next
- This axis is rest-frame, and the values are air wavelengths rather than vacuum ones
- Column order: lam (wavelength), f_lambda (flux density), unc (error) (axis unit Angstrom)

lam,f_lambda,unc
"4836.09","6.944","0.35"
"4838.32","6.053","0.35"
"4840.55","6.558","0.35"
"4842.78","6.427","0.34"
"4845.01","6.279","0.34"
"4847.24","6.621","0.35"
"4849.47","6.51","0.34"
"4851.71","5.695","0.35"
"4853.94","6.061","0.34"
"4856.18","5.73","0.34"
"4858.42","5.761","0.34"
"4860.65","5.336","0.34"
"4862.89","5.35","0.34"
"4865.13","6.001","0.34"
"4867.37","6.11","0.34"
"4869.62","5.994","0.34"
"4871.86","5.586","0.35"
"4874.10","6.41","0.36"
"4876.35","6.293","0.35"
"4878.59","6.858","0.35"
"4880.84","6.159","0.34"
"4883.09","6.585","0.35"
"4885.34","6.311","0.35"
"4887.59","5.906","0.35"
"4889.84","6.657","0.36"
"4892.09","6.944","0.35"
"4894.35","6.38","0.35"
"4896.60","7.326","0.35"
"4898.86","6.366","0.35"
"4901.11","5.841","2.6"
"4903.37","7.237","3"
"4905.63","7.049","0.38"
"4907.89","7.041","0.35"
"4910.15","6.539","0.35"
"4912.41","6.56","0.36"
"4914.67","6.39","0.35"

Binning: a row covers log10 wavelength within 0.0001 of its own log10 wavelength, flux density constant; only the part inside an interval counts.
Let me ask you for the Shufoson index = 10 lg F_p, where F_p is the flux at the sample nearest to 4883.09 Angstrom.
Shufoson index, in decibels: 8.19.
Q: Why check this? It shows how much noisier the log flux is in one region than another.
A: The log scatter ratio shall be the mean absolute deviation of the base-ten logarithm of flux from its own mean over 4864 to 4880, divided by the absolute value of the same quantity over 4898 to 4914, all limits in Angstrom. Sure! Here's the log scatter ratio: 0.82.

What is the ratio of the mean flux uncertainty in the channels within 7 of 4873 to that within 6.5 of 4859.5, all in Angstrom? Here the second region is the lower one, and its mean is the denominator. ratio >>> 1.0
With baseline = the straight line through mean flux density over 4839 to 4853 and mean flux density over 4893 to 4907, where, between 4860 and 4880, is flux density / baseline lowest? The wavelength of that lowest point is 4860.65 Angstrom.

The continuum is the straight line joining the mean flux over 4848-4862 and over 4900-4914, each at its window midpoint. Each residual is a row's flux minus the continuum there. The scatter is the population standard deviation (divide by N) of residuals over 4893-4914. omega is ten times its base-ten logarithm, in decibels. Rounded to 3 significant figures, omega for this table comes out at -3.34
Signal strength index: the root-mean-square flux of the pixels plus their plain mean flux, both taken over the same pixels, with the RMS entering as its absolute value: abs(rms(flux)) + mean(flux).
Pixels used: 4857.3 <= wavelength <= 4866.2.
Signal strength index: 11.2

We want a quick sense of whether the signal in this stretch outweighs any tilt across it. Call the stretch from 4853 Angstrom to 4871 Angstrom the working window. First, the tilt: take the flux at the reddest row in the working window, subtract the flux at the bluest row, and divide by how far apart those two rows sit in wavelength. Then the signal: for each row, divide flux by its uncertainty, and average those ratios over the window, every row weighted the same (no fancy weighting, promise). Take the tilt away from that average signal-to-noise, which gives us 17.0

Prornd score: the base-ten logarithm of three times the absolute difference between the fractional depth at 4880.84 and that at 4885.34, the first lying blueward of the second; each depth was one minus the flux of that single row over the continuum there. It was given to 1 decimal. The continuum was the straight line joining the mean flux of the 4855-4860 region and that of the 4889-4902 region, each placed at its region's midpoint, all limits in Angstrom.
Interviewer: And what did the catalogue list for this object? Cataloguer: -1.6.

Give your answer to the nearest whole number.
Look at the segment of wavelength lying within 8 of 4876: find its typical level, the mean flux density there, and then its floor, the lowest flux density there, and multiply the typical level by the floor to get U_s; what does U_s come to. 35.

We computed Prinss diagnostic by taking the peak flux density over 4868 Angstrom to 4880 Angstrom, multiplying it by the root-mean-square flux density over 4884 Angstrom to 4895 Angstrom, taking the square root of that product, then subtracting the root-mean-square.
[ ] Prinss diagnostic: 0.20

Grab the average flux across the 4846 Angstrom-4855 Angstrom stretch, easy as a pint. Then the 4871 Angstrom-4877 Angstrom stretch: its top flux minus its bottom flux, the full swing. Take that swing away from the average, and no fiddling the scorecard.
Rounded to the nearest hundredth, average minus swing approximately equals 5.40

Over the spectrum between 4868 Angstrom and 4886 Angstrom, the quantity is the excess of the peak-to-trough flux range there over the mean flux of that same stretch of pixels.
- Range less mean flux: -5.00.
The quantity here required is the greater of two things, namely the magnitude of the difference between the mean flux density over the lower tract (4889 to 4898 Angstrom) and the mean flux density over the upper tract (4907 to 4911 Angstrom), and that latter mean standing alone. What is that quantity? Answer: 6.79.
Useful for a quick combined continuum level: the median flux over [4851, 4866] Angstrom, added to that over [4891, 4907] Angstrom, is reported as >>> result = 12.7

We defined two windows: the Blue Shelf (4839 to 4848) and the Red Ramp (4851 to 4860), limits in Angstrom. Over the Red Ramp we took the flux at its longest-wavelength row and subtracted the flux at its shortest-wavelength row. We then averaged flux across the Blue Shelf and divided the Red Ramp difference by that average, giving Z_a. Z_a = 0.01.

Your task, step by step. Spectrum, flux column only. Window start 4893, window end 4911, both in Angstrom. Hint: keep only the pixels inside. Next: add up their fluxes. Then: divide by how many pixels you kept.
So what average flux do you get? 6.7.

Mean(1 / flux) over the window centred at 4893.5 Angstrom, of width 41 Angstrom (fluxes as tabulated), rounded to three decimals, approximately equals 0.153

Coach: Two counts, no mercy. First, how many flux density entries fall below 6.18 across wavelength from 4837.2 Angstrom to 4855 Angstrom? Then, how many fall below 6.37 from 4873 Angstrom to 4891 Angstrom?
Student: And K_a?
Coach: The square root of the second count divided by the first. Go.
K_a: 1.15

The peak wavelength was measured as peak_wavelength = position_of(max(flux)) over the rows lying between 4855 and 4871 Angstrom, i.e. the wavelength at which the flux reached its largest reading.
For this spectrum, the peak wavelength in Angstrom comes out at 4867.37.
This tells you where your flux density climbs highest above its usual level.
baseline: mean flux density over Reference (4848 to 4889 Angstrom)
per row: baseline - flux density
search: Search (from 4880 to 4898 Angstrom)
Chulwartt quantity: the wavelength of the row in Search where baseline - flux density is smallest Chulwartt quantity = 4896.60 Angstrom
